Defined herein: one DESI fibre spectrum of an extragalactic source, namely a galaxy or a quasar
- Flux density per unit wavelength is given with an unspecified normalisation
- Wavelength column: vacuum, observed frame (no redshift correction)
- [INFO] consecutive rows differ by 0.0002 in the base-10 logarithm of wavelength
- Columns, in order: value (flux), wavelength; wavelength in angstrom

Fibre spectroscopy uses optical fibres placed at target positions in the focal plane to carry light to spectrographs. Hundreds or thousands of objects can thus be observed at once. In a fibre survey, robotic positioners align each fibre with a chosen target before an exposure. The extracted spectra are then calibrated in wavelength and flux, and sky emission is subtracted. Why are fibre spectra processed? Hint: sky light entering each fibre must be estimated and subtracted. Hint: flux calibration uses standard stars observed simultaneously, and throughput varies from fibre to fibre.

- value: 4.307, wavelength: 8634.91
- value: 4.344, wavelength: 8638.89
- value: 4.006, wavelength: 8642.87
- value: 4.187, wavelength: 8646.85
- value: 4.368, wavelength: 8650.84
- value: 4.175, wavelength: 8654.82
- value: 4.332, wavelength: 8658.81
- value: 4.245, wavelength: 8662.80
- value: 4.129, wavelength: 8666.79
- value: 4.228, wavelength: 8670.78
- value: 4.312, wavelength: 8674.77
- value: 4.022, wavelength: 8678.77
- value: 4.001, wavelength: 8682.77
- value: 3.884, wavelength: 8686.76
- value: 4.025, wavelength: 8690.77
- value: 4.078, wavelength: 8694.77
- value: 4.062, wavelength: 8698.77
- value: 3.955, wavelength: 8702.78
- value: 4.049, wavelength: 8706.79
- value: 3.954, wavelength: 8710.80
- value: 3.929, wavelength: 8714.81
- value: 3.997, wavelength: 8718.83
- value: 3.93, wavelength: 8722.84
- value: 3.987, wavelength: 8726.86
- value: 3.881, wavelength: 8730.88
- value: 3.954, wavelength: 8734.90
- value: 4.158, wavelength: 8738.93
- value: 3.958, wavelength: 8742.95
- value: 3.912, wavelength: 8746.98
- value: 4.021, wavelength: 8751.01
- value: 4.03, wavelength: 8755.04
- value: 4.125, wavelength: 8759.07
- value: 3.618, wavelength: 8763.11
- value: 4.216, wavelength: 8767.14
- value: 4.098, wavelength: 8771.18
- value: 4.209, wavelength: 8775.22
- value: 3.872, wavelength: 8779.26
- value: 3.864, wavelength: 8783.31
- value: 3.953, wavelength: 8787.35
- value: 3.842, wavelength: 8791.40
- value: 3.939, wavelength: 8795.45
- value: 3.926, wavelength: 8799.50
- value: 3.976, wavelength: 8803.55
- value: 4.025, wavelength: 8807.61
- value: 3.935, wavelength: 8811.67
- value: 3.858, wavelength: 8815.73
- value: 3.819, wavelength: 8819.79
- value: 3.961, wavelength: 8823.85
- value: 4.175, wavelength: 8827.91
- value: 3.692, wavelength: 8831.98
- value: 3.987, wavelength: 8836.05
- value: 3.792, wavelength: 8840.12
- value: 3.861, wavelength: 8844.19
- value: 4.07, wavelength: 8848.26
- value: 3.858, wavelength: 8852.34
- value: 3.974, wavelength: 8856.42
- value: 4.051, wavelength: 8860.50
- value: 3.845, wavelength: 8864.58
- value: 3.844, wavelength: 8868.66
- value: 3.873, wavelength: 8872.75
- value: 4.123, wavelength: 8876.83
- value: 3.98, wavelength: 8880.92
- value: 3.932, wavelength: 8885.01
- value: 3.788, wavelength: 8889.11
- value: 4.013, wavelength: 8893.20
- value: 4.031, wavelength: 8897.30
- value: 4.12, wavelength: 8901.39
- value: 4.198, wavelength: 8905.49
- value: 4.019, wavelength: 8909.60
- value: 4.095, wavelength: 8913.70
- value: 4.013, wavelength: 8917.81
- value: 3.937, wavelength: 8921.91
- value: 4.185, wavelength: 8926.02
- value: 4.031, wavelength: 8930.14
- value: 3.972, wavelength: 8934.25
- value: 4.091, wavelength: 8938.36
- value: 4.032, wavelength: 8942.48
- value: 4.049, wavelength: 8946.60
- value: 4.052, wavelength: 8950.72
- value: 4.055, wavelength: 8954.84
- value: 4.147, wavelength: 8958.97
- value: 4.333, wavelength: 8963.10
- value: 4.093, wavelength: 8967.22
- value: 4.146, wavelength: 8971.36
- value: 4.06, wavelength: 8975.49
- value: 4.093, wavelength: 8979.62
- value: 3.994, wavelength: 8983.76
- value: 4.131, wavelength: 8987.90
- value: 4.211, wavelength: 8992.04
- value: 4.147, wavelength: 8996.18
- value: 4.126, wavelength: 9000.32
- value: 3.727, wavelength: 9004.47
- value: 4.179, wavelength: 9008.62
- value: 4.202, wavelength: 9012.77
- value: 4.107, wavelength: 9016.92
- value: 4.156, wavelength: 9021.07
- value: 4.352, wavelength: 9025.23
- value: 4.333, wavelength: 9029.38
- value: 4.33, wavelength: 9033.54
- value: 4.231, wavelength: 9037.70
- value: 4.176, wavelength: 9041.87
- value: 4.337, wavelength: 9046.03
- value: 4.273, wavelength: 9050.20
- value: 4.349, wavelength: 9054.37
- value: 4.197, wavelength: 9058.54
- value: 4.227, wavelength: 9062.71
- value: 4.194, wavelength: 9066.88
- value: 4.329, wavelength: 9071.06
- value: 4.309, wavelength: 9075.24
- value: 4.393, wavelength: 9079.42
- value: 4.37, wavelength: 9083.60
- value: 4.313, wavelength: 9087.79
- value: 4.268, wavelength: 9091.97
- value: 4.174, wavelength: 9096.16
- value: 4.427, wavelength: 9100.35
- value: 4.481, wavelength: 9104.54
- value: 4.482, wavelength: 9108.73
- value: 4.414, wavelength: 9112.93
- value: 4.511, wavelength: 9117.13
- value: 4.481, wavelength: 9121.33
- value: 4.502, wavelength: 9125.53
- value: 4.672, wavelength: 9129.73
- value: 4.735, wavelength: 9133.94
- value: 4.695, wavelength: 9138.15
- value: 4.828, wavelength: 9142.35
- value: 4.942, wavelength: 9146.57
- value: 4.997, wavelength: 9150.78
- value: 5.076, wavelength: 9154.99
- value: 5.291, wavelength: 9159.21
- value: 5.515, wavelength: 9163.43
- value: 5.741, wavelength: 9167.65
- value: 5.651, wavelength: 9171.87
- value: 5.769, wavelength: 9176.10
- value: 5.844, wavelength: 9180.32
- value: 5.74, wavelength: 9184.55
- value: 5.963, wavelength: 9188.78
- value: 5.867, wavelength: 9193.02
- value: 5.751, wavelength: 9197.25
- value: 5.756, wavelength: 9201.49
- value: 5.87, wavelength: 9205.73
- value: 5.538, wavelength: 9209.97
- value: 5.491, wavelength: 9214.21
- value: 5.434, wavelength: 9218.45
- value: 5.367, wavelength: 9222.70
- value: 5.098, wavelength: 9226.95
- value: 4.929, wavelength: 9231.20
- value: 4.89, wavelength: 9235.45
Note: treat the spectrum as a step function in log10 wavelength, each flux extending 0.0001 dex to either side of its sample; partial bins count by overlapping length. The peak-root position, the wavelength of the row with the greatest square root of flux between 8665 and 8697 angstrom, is 8674.77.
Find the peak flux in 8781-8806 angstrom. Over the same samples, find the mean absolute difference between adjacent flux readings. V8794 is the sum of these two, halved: 2.02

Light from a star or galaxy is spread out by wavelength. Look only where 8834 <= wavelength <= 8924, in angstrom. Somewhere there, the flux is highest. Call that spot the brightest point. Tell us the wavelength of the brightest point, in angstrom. 8905.49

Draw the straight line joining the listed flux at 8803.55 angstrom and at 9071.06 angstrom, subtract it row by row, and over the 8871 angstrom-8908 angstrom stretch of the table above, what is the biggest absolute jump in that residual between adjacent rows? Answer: 0.24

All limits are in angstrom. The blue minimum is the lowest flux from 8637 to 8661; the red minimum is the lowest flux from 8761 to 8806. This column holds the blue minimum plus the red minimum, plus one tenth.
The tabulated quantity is 7.7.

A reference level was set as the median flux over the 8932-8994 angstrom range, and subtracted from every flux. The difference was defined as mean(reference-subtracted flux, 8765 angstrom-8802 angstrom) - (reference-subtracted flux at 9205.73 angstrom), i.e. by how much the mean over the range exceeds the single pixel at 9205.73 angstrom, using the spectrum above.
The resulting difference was -1.9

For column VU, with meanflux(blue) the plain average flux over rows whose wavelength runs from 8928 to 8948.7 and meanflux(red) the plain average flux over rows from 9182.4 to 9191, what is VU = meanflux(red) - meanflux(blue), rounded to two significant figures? 1.8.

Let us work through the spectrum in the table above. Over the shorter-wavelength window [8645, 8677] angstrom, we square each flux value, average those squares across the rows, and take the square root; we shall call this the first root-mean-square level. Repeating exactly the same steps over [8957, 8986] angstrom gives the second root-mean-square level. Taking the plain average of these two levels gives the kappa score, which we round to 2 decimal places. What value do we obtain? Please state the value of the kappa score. 4.19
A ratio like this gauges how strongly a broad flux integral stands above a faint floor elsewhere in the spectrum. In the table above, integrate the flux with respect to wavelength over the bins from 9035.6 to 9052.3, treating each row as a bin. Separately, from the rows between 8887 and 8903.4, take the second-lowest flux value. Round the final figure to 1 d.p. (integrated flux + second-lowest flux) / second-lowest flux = 18.7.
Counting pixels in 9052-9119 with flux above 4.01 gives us 16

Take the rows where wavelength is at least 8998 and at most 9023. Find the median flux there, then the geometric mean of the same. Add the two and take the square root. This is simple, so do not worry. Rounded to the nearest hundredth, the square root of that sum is 2.87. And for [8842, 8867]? 2.80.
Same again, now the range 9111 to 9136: 3.01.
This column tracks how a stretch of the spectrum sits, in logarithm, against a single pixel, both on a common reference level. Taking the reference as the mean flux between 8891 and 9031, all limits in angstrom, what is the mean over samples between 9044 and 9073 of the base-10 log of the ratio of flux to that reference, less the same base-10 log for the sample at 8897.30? 0.025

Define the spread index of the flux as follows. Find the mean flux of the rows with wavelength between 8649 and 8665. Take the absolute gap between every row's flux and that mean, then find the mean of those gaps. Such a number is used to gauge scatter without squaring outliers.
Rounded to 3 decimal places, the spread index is 0.070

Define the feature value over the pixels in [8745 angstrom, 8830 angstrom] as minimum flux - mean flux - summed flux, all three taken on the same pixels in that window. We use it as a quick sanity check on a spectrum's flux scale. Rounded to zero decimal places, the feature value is -84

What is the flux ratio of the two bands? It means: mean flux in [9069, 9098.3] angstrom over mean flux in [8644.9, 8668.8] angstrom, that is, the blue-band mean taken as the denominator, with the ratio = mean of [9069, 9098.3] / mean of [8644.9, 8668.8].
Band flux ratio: 1.016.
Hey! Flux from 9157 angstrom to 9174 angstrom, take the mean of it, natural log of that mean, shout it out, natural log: 1.71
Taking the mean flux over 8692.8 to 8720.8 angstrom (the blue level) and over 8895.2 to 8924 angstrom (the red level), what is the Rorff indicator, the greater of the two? 4.1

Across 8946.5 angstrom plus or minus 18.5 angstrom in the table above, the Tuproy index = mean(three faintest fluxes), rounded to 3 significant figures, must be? 4.01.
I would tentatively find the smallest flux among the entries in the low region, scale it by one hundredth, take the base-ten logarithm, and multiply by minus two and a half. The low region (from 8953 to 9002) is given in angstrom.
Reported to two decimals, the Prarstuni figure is 3.50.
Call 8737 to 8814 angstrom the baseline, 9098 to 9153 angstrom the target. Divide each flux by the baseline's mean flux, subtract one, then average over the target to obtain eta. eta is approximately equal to 0.162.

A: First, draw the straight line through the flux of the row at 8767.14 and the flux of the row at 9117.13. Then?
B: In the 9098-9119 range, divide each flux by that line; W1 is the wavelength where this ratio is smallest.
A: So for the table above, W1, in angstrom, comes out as 9112.93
